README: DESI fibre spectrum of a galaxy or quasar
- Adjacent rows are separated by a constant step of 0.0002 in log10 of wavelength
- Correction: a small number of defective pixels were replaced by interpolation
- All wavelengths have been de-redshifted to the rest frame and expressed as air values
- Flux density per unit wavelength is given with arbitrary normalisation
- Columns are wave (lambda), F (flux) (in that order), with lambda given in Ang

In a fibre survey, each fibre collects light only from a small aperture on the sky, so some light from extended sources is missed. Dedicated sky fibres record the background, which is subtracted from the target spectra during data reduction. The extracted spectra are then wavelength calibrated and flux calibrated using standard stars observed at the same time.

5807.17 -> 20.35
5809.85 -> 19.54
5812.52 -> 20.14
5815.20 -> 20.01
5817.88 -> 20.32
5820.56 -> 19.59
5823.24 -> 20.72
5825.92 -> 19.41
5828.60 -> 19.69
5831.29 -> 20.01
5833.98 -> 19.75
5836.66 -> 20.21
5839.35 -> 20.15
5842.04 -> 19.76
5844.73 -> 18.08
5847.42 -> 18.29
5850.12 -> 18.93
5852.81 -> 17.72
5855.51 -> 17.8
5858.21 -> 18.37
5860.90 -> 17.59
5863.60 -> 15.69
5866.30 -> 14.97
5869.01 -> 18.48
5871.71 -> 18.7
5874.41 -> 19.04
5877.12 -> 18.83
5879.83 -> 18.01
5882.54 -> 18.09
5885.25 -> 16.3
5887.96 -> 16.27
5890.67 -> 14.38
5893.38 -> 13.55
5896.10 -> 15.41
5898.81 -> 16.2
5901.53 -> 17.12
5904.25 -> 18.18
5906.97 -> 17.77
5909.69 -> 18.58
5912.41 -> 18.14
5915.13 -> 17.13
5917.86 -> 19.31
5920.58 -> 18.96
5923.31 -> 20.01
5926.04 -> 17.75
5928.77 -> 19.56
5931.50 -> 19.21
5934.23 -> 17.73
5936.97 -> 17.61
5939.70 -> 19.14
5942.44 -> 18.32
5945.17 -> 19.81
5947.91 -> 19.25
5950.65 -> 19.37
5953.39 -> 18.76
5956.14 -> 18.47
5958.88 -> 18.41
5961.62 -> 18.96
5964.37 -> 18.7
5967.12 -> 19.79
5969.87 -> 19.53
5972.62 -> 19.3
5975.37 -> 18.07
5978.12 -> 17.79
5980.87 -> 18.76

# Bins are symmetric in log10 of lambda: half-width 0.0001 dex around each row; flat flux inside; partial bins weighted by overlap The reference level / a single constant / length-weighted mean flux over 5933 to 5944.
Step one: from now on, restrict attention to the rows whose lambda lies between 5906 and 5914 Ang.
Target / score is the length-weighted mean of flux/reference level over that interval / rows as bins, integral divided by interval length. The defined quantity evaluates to 1.00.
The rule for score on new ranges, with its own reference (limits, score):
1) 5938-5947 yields 1.04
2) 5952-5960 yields 1.02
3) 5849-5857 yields 0.99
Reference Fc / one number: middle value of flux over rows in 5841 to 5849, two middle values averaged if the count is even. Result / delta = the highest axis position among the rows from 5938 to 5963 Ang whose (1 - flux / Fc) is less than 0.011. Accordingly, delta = 5961.62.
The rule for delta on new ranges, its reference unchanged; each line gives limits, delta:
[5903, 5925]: 5923.31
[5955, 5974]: 5972.62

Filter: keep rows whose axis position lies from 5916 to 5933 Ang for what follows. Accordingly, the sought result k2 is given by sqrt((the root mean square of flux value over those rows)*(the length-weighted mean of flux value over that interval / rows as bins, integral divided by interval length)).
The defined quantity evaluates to 19.10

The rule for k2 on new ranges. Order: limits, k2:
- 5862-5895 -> 16.90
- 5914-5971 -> 18.86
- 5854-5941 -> 17.66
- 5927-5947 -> 18.77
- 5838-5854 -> 18.84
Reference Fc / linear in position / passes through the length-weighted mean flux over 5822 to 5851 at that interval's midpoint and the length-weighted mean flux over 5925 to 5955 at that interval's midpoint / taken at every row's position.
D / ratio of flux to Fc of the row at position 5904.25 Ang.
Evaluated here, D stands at 0.95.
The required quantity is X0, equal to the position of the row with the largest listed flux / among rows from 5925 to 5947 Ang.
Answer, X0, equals 5945.17 Ang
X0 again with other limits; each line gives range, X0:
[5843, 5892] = 5874.41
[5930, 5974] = 5945.17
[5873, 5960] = 5923.31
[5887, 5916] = 5909.69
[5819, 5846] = 5823.24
